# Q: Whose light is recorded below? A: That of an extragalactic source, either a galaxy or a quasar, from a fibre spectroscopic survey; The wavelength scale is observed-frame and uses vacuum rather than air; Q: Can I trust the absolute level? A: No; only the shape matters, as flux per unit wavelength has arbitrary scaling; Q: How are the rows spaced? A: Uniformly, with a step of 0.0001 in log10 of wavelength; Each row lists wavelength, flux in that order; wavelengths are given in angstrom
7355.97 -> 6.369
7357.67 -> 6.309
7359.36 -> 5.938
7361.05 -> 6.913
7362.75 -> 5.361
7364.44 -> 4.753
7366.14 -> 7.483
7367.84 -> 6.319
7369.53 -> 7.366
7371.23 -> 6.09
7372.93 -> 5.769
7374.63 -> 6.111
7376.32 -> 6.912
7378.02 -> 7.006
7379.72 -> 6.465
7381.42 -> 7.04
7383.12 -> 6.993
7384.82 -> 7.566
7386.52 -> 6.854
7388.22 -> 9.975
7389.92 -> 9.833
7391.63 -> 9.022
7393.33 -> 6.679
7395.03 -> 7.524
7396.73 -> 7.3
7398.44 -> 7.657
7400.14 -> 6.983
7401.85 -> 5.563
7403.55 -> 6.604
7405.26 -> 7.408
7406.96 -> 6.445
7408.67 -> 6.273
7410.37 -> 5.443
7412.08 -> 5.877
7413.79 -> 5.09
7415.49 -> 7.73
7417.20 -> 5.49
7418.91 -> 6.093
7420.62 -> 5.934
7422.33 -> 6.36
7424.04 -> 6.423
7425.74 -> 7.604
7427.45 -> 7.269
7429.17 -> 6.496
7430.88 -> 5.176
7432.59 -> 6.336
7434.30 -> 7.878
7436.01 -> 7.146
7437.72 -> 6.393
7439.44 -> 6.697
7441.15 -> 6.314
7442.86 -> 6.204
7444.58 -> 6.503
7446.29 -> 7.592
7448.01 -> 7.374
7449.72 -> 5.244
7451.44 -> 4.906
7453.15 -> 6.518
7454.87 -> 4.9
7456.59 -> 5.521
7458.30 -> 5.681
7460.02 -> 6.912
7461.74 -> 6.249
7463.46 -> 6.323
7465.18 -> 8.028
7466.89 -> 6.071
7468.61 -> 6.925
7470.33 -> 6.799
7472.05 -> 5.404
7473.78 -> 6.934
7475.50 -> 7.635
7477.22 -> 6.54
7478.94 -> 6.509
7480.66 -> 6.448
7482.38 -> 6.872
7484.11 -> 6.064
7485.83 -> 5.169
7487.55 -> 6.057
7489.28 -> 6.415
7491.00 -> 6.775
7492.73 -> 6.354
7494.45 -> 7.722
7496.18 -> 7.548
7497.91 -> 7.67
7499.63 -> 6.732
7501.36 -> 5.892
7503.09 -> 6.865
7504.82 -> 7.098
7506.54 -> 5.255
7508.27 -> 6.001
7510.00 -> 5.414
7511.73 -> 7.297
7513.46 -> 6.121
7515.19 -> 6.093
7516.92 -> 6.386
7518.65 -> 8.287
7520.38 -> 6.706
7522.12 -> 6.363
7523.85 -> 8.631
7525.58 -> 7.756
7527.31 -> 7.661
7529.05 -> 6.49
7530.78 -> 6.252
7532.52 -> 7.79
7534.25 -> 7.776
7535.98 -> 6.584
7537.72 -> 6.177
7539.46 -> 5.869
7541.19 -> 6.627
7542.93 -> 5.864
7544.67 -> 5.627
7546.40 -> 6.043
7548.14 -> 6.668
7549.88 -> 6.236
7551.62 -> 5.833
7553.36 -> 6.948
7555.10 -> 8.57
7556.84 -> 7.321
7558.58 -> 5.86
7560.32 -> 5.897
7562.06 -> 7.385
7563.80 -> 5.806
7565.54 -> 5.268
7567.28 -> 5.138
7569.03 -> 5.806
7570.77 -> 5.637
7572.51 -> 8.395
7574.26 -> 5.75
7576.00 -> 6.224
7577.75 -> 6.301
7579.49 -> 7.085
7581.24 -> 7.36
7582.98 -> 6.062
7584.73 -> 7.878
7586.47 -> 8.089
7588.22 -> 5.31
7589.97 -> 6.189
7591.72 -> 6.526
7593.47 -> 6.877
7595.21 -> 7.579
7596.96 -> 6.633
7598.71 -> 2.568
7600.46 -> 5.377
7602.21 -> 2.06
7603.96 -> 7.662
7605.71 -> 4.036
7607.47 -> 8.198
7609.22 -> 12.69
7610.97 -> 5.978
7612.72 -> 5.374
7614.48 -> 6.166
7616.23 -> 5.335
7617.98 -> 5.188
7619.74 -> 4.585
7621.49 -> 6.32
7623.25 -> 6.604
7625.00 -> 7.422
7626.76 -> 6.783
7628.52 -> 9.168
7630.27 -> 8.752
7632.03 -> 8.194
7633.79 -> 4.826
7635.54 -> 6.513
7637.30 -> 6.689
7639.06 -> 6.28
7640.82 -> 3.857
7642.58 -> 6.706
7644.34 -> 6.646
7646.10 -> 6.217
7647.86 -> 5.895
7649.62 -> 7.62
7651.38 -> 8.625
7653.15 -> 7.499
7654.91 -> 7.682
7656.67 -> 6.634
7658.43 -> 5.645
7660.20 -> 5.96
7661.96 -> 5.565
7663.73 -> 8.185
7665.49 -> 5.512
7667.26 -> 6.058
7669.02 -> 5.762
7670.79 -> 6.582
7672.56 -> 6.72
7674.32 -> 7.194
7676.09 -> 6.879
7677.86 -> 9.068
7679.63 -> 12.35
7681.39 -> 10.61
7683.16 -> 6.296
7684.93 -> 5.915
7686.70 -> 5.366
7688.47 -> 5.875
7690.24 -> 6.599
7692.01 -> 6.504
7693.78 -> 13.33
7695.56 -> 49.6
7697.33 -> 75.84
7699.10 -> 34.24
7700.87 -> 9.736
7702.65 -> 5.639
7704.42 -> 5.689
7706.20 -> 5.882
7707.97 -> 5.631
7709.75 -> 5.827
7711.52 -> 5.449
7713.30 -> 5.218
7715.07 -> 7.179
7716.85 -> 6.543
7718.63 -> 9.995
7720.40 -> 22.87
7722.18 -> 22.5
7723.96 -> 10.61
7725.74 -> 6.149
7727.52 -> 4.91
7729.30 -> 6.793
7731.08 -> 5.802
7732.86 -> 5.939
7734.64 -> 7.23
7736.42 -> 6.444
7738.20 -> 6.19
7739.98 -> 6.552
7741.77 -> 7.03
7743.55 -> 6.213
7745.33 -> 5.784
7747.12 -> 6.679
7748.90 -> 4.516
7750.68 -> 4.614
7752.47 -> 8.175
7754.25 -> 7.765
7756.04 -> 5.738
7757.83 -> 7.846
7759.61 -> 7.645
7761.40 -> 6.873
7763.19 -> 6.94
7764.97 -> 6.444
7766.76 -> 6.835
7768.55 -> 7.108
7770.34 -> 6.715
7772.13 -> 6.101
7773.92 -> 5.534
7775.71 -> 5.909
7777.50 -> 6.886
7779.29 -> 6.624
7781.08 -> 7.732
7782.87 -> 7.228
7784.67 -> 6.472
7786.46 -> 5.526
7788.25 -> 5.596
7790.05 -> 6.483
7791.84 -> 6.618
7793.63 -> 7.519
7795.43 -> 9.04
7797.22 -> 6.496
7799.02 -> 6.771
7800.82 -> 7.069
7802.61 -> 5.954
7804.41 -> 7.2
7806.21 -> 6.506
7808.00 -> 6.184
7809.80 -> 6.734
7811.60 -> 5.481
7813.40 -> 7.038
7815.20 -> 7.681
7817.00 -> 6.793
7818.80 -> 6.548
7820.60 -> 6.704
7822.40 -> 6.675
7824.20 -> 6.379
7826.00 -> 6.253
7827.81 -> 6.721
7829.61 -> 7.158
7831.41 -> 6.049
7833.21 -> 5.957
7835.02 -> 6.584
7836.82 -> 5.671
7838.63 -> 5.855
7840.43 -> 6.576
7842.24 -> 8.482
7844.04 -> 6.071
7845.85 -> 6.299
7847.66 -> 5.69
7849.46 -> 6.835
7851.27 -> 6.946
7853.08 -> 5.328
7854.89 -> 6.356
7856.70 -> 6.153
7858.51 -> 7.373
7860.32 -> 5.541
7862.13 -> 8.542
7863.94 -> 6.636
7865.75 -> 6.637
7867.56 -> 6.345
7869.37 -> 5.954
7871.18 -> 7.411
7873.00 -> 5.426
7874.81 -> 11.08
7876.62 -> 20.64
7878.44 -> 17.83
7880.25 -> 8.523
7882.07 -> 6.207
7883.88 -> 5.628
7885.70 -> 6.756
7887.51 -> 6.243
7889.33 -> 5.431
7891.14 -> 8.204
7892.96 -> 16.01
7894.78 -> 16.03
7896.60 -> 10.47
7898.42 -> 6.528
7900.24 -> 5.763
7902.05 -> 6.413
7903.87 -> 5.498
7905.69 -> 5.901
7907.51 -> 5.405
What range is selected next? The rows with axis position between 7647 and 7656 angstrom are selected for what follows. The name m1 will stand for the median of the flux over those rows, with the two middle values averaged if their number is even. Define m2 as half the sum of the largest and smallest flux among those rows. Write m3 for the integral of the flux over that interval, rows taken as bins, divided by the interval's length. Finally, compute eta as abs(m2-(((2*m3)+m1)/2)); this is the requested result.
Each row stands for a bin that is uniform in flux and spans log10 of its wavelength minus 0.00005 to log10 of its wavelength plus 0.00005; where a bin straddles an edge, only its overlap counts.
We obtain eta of 4.00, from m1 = 7.62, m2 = 7.3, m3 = 7.45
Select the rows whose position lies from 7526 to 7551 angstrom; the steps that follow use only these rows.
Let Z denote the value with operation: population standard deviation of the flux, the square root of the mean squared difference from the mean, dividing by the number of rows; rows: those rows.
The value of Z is 0.7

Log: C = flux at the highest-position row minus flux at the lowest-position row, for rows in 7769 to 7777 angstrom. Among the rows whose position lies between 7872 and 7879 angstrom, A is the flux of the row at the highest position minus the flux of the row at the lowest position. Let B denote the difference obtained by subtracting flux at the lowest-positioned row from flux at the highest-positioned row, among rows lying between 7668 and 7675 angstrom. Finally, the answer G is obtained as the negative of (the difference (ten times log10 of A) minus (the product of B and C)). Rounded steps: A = 12.4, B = 1.4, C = -1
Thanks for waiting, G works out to -12.1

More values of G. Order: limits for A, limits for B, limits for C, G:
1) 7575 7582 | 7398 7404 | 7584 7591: 1.2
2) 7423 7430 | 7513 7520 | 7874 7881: 5.8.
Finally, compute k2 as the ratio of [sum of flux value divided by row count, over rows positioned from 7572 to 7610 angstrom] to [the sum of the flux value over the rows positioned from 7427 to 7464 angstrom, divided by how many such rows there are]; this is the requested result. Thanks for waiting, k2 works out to 1.04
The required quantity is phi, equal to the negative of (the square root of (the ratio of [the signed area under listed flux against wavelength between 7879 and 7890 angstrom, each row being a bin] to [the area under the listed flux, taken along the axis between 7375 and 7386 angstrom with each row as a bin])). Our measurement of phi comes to -0.99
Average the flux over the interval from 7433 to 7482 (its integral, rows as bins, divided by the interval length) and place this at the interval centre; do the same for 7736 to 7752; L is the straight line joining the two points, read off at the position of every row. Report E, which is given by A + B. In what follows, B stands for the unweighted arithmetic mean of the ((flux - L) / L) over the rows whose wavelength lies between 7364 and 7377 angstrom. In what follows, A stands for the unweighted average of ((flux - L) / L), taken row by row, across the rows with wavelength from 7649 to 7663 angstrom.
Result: 0.07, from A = 0.12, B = -0.04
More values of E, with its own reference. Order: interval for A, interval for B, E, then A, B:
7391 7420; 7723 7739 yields 0.11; 0.01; 0.10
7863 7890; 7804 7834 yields 0.56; 0.45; 0.11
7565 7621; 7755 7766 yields 0.14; -0.01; 0.15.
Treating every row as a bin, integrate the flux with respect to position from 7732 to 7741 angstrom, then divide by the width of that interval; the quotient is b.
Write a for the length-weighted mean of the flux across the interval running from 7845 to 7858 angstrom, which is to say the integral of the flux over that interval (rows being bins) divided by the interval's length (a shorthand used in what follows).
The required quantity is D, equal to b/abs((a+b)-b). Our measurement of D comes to 1.03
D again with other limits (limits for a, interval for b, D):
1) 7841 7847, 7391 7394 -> 1.14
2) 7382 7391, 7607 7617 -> 0.88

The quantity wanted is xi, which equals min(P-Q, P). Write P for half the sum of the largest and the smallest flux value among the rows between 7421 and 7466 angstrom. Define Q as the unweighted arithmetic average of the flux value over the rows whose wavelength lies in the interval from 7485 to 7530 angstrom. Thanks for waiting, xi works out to -0.3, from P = 6.5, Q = 6.72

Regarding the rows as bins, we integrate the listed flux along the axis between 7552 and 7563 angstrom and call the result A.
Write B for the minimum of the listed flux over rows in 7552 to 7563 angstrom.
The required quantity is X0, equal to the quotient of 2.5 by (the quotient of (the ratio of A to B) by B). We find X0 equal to 1.12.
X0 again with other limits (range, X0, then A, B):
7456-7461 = 2.51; 30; 5.521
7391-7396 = 2.90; 38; 6.679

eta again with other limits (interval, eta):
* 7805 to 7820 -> 3.37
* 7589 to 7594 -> 3.21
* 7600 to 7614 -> 1.91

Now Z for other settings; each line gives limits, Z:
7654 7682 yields 1.9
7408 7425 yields 0.7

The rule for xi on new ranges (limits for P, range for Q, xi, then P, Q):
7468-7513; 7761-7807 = -0.3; 6.4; 6.70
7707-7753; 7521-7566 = 7.0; 13.7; 6.67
